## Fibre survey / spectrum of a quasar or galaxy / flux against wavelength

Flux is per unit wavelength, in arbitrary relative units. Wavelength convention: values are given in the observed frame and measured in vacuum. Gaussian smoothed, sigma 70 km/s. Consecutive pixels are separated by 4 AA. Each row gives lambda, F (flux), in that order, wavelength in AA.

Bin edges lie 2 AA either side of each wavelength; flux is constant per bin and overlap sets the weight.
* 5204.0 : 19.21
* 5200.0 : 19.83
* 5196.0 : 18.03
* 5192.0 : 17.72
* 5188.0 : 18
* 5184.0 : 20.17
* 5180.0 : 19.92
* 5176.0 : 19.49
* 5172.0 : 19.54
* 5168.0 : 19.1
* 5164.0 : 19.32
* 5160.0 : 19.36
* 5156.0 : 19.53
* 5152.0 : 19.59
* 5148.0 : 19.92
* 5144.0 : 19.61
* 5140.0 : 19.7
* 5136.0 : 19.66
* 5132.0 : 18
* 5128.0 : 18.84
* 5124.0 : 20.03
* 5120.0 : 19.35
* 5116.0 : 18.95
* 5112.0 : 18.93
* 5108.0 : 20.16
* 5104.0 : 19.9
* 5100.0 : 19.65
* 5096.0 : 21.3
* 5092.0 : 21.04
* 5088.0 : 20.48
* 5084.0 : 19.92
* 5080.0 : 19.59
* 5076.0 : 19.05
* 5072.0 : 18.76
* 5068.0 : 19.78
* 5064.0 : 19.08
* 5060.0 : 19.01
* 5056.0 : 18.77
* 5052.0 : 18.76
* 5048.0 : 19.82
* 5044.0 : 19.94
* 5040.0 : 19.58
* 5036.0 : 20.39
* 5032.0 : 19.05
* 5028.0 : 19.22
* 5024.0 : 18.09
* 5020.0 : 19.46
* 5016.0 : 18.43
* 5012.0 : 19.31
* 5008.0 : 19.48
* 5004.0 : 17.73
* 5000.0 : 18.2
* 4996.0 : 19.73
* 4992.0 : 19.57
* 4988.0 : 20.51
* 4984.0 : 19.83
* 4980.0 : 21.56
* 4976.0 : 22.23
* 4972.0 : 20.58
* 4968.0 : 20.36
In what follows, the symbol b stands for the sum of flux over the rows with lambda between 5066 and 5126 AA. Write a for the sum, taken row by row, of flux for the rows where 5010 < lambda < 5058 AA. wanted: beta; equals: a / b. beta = 0.8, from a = 231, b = 297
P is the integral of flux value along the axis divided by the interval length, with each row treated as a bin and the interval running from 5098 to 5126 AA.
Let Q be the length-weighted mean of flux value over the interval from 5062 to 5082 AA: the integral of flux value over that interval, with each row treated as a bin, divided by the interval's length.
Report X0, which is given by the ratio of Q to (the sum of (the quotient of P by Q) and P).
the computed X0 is 0.935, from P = 19.57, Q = 19.3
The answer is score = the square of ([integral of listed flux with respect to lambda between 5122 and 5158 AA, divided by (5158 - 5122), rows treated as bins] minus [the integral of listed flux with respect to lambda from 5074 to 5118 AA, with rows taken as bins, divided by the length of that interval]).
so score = 0.23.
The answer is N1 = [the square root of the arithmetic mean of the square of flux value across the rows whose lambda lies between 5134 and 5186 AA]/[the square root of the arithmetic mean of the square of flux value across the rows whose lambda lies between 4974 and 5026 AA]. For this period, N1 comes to 1.001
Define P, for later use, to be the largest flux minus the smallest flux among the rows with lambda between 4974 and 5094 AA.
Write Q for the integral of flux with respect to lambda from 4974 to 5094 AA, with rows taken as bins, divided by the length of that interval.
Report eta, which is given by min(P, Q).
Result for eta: 4.5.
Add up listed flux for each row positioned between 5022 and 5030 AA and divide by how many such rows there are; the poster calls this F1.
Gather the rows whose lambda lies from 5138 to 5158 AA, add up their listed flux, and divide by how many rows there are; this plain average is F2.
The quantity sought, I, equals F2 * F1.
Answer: 367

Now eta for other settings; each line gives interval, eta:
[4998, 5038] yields 2.7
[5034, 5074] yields 1.6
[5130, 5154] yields 1.9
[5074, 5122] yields 2.4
